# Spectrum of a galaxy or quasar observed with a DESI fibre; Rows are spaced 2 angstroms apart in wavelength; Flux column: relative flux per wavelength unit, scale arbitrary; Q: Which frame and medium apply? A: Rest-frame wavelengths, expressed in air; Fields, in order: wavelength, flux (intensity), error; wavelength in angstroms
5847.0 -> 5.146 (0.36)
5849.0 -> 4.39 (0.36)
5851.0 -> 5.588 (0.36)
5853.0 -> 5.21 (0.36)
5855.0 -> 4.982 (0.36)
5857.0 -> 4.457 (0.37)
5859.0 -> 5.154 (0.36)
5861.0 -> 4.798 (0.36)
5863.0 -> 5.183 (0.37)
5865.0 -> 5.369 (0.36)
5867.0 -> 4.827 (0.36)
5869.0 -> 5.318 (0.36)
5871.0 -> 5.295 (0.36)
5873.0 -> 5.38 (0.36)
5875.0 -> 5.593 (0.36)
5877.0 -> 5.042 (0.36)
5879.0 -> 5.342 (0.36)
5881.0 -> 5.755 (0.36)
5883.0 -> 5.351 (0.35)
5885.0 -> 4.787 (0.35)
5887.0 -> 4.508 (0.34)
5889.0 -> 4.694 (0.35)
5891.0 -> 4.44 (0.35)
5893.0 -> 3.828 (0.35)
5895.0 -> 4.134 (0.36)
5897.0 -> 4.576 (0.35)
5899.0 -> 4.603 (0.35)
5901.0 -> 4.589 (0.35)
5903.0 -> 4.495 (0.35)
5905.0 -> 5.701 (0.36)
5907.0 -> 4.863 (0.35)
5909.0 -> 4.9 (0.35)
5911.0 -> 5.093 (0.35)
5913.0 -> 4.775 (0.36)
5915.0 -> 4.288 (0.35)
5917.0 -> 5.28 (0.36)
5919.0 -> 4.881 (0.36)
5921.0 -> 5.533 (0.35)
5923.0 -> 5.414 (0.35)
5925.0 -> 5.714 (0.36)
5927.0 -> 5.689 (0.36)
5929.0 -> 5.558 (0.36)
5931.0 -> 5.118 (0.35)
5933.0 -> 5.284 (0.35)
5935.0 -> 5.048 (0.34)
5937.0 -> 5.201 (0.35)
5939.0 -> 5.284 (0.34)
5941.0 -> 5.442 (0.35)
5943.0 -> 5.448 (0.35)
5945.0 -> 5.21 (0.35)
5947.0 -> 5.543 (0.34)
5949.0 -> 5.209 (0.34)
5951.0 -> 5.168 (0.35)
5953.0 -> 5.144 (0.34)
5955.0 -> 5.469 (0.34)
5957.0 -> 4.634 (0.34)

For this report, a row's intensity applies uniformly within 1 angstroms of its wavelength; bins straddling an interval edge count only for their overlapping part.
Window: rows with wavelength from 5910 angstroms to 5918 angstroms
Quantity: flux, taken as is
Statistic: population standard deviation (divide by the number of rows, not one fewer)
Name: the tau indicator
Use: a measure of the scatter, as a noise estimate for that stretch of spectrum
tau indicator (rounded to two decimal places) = 0.38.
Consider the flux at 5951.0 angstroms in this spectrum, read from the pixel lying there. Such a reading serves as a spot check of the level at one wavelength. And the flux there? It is 5.168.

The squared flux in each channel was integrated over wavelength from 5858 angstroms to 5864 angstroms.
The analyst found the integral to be 153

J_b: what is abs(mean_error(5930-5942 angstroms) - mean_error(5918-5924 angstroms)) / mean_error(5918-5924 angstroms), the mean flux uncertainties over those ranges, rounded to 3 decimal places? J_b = 0.019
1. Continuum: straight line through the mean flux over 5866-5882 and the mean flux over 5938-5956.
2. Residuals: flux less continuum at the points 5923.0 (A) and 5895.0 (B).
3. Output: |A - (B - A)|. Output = 1.4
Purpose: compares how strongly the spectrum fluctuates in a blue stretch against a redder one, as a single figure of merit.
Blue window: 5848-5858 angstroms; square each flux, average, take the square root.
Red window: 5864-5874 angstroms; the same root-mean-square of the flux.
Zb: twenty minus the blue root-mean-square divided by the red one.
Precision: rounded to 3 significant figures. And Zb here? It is 19.1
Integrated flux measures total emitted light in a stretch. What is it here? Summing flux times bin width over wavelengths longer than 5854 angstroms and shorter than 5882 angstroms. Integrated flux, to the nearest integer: 145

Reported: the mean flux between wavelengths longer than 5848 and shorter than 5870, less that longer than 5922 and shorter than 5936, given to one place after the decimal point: -0.4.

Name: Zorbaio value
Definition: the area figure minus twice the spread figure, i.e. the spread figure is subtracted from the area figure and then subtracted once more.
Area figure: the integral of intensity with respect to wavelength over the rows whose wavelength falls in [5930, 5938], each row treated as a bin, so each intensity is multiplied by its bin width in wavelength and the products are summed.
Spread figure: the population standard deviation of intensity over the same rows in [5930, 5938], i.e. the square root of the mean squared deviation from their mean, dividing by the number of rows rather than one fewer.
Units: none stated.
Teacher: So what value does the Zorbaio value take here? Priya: 41.1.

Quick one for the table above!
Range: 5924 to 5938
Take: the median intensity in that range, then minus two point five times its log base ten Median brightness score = -1.81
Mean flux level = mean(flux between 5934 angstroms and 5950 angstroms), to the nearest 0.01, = 5.30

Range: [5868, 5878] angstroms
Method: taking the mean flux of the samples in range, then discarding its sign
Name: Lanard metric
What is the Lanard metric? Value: 5.33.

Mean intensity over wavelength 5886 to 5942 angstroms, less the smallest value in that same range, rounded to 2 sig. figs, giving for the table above 1.1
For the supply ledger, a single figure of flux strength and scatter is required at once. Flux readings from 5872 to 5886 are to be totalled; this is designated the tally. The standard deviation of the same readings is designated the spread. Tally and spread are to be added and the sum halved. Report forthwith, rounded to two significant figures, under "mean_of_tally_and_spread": 19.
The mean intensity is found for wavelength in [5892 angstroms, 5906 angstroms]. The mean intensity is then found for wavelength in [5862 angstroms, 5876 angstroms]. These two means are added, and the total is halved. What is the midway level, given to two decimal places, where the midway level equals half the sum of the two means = 4.92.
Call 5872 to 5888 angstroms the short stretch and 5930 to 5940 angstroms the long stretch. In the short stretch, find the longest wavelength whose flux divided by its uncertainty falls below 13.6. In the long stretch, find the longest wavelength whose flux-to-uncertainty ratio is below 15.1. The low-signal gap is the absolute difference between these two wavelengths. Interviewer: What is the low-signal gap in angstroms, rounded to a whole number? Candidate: 50 angstroms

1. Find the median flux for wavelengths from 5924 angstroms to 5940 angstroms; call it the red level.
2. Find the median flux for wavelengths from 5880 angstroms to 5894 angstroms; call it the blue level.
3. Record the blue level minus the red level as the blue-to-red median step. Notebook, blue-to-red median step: -0.6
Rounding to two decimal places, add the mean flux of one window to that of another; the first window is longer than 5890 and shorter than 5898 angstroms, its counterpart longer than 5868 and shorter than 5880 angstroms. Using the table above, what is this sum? 9.57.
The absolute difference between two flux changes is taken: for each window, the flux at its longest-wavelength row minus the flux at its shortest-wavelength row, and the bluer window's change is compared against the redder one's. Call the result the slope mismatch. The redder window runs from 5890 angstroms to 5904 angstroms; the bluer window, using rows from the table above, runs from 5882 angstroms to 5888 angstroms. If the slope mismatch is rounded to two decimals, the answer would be 0.90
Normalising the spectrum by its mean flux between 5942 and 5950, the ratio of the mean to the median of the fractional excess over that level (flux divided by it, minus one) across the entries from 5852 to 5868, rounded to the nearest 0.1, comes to 1.2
